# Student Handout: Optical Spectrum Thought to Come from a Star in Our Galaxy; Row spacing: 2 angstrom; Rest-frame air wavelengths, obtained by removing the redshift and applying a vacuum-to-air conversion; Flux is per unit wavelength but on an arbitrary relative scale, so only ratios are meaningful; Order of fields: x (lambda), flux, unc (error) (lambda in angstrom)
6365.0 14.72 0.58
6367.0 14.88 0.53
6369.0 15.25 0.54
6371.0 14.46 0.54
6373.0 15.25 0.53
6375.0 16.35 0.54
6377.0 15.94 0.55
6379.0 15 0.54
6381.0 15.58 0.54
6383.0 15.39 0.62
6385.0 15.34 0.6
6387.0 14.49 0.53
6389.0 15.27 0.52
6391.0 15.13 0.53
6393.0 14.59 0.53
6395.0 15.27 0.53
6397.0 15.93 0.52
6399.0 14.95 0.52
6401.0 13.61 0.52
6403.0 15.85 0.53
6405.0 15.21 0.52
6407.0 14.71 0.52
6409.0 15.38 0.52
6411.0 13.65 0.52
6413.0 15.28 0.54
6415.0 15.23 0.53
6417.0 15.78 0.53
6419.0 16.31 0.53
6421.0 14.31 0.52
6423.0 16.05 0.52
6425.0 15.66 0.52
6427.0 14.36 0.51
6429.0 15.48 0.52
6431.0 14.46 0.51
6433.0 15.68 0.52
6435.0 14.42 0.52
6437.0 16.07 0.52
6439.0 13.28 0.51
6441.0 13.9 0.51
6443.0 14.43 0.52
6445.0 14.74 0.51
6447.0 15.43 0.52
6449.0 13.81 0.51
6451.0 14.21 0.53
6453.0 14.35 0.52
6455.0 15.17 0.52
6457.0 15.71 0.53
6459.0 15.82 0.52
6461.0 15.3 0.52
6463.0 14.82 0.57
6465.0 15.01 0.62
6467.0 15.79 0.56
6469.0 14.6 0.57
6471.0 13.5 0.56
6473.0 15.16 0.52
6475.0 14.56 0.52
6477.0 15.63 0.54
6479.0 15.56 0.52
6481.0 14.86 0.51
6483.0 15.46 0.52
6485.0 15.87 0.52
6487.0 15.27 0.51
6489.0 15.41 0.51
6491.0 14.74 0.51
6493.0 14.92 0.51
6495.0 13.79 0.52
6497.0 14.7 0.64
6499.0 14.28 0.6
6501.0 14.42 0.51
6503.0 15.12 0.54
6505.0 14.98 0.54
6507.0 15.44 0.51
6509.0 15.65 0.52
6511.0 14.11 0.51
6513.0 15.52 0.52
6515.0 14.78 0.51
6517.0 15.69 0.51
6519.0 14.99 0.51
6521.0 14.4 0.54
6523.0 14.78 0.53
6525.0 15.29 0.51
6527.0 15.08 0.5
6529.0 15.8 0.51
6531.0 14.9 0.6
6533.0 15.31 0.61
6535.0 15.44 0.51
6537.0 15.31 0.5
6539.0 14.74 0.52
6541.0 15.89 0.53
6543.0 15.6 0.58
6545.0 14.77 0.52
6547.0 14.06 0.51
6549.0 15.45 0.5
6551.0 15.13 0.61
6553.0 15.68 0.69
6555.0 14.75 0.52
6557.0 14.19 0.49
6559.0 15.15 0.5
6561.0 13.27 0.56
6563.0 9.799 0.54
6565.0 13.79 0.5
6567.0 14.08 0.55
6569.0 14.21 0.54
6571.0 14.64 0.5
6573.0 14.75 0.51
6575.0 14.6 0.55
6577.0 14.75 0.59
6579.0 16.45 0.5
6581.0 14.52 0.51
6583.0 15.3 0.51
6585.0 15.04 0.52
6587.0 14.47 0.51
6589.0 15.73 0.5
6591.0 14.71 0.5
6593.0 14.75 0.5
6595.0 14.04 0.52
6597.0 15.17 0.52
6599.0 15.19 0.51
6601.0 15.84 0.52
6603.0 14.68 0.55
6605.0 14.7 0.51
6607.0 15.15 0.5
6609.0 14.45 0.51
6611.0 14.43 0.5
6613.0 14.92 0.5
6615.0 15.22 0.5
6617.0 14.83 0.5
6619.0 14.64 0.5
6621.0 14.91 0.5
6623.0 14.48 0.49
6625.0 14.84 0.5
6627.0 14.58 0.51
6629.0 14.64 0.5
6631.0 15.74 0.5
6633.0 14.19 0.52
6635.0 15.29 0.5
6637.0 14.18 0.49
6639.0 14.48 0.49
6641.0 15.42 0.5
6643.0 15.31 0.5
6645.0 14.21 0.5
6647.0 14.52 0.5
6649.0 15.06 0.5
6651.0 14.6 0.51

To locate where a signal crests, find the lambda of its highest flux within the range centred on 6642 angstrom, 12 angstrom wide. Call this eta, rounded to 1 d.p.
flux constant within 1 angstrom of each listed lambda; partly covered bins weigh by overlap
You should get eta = 6641.0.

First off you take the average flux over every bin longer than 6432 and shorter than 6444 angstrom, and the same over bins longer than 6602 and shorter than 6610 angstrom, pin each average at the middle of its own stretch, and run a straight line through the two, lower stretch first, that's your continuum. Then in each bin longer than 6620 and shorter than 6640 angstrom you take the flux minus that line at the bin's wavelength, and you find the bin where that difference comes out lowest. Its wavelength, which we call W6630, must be 6637.0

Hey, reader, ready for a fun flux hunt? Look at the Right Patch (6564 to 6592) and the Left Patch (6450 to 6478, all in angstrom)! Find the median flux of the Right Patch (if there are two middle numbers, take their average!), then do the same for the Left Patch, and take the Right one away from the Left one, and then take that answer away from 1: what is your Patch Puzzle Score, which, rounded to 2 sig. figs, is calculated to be 0.59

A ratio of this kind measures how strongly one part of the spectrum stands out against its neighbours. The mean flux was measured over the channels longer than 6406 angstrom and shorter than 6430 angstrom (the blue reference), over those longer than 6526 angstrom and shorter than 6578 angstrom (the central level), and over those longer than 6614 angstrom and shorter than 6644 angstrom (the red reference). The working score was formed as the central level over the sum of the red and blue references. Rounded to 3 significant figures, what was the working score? 0.488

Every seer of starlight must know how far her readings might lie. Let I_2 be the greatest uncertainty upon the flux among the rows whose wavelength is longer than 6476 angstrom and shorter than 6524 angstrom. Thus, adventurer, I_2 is 0.640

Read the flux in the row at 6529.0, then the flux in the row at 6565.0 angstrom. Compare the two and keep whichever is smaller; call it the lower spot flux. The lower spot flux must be 13.8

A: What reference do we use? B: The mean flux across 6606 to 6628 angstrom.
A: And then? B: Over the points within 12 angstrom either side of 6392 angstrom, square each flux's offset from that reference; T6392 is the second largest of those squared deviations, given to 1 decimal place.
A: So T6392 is 1.3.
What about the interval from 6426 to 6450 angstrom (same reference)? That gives 1.7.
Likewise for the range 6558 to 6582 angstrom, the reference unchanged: 2.8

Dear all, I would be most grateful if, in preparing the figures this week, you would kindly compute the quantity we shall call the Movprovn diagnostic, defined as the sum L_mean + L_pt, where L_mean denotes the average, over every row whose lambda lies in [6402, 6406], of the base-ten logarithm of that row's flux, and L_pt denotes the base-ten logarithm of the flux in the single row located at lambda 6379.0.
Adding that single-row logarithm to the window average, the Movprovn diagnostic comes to 2.367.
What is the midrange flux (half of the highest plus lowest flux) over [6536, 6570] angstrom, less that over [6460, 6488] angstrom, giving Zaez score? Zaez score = -1.8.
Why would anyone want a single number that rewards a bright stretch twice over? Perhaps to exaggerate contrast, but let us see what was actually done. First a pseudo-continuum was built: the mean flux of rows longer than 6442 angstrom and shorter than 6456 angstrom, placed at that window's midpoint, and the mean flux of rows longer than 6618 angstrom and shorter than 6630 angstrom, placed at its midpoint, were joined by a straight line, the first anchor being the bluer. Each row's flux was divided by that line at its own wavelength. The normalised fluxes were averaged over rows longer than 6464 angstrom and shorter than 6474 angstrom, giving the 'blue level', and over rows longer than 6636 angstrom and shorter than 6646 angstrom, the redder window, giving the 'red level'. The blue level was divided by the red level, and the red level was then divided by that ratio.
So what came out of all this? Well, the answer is 0.99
